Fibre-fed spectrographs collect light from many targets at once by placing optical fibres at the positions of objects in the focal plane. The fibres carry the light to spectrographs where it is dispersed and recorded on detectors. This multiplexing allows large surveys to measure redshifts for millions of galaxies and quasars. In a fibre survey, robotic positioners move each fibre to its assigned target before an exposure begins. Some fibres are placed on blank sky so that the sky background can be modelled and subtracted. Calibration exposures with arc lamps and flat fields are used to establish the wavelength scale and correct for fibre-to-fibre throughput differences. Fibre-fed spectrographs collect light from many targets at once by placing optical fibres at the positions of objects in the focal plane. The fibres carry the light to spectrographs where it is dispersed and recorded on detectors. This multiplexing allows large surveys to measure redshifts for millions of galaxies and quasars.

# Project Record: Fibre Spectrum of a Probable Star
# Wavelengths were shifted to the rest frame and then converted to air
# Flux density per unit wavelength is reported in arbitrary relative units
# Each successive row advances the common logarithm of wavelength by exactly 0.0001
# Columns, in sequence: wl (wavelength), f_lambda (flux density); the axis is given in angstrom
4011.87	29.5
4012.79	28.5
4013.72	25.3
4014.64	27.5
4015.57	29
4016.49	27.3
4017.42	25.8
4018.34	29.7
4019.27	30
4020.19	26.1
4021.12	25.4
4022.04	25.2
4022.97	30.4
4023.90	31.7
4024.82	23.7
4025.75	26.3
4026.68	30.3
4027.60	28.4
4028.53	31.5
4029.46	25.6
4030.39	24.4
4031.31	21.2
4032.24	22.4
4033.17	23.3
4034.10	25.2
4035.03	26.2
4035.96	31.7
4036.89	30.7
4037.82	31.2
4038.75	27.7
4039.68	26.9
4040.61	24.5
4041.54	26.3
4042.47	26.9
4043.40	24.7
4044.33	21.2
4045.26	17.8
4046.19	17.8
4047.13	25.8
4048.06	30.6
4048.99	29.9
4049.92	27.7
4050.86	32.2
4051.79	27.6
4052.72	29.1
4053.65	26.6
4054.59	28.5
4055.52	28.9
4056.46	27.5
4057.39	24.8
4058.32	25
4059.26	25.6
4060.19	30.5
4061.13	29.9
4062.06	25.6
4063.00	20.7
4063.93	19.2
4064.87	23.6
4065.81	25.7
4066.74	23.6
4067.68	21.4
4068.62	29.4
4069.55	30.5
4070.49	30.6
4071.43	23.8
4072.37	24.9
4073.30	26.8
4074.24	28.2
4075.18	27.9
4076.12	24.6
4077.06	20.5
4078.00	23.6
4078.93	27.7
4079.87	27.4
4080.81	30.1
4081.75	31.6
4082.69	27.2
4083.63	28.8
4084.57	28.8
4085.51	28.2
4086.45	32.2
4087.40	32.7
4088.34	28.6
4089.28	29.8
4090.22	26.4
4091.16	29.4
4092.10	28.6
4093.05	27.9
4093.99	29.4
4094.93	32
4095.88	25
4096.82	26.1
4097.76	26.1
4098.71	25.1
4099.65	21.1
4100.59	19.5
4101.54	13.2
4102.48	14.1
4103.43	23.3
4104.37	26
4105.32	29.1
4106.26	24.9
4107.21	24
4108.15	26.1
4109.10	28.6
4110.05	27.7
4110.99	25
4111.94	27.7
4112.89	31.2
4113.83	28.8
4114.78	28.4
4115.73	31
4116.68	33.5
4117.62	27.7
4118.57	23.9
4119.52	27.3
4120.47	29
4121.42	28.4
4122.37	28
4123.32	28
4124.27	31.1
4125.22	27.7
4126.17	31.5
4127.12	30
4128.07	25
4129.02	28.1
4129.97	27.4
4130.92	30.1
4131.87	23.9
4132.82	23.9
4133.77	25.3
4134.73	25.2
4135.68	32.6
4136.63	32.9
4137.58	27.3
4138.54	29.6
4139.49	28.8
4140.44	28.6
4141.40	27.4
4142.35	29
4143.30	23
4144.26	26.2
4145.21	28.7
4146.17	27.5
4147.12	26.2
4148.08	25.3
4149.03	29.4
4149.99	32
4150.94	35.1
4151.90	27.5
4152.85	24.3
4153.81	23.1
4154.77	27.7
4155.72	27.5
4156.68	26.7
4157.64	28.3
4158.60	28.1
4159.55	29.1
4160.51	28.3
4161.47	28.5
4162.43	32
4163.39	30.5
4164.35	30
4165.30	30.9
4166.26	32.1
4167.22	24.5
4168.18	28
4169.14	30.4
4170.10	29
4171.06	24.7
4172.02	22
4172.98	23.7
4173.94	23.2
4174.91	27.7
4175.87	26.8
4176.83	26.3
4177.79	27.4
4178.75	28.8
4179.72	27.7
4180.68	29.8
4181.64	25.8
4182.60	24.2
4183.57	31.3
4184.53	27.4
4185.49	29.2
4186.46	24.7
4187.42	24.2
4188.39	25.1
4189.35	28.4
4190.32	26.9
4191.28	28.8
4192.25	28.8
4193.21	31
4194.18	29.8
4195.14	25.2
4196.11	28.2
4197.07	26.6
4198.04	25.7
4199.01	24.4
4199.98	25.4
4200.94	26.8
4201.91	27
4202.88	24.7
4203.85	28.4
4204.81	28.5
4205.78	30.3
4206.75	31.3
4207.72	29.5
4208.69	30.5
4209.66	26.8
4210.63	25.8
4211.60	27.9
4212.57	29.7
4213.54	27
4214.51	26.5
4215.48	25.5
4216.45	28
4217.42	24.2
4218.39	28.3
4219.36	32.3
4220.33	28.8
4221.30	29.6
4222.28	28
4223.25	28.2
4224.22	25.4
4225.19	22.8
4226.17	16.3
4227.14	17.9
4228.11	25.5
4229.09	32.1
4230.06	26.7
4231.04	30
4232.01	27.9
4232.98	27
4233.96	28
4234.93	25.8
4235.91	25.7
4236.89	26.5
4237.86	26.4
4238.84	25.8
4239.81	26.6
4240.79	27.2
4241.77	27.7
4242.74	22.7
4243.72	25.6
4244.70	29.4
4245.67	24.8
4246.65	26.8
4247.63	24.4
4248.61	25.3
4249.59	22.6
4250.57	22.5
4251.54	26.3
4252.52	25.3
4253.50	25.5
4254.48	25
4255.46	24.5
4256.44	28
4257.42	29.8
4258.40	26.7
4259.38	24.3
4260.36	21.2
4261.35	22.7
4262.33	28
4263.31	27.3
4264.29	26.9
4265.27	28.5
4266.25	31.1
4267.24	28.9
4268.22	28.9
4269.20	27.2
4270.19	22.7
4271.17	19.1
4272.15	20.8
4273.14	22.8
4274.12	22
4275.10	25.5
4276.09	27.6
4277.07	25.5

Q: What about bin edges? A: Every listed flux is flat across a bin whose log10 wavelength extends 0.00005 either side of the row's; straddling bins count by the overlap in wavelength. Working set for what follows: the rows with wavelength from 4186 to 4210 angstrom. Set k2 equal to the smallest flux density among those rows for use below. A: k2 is 24.2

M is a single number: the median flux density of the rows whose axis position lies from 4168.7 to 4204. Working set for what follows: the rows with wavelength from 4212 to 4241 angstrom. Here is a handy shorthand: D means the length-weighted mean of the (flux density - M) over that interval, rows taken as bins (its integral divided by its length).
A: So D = -0.2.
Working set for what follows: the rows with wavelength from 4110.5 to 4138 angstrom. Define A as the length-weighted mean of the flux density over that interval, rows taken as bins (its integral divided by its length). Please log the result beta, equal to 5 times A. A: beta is 141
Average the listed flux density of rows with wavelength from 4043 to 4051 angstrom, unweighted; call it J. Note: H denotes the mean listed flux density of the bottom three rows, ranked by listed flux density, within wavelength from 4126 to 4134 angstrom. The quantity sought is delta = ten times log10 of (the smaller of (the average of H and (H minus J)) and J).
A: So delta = 10.7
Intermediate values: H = 24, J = 25.3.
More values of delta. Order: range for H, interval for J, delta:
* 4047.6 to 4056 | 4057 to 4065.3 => 11.7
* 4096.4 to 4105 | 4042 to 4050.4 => 5.1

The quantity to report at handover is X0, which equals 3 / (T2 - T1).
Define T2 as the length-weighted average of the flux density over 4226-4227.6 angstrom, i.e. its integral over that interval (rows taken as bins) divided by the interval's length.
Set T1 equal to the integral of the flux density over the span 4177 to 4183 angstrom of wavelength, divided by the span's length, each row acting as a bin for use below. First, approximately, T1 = 27.3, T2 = 17.3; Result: 0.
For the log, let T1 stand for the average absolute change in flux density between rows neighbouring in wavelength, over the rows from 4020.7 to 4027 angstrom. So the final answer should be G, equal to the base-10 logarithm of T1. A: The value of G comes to 0.55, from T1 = 3.55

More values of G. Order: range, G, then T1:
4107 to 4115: 0.33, 2.15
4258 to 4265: 0.35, 2.23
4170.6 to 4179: 0.22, 1.66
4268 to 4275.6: 0.41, 2.54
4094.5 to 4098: 0.43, 2.70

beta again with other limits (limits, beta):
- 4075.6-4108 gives 131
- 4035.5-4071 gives 133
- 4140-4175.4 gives 139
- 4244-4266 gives 129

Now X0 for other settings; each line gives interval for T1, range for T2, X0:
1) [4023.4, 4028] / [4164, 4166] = 1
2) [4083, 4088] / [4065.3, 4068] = 0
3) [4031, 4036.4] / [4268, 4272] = -3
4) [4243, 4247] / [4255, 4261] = -4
